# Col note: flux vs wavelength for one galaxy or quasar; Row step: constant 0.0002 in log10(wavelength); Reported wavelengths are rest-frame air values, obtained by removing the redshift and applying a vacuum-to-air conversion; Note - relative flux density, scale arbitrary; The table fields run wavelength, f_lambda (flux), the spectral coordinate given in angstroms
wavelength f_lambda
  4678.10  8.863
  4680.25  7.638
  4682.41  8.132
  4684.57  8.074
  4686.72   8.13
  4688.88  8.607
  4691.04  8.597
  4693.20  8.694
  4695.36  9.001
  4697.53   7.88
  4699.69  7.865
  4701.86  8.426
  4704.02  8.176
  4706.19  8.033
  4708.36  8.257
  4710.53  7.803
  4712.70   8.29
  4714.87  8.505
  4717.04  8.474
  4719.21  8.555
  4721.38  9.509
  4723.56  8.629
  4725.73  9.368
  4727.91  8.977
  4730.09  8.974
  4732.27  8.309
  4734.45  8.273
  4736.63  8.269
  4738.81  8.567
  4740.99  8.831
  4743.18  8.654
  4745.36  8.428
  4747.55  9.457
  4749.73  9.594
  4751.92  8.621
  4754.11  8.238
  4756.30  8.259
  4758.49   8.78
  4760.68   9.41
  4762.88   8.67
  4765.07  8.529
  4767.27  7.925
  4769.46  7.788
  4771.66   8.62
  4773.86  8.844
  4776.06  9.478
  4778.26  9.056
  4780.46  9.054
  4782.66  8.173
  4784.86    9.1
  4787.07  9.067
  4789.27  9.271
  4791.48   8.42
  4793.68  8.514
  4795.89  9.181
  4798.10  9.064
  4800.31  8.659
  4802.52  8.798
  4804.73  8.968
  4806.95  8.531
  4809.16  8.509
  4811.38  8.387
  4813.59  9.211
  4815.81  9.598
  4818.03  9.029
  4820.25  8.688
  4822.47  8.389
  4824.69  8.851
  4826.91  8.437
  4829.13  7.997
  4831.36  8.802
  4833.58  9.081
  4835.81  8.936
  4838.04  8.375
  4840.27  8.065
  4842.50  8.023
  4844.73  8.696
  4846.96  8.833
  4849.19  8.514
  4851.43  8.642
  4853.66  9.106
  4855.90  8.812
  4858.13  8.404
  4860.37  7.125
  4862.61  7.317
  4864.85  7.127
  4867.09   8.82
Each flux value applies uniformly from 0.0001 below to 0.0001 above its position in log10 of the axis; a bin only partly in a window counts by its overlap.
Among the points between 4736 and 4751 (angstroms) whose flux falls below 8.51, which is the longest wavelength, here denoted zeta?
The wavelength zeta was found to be 4745.36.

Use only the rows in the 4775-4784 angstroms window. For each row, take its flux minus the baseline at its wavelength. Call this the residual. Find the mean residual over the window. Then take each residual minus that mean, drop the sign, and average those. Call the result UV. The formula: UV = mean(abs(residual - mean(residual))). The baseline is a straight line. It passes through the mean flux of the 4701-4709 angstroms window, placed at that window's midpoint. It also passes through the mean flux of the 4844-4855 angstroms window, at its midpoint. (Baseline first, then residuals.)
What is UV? 0.39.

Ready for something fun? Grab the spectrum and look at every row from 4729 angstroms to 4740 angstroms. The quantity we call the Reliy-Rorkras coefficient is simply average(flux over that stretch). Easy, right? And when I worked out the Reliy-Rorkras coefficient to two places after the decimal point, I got 8.48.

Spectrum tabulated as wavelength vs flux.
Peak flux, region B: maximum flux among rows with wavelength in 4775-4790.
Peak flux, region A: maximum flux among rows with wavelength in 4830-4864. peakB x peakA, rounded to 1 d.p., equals 86.3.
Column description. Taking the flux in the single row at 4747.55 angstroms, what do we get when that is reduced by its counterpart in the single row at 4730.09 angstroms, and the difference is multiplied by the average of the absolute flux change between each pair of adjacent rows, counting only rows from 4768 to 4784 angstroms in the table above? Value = 0.24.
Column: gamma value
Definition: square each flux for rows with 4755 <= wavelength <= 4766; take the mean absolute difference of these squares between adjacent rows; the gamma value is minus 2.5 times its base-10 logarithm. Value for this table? -2.39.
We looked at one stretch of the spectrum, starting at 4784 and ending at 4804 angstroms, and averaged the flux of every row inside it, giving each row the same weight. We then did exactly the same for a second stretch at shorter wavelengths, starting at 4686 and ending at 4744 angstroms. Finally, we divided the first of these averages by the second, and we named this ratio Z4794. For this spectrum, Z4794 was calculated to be 1.05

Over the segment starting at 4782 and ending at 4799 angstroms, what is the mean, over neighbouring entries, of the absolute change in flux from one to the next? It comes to 0.413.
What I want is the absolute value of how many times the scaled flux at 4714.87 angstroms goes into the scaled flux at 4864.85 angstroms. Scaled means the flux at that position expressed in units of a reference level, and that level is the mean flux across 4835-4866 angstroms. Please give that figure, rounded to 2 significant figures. 0.84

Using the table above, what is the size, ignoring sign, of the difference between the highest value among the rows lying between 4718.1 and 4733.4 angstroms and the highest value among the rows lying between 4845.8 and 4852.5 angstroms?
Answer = 0.68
